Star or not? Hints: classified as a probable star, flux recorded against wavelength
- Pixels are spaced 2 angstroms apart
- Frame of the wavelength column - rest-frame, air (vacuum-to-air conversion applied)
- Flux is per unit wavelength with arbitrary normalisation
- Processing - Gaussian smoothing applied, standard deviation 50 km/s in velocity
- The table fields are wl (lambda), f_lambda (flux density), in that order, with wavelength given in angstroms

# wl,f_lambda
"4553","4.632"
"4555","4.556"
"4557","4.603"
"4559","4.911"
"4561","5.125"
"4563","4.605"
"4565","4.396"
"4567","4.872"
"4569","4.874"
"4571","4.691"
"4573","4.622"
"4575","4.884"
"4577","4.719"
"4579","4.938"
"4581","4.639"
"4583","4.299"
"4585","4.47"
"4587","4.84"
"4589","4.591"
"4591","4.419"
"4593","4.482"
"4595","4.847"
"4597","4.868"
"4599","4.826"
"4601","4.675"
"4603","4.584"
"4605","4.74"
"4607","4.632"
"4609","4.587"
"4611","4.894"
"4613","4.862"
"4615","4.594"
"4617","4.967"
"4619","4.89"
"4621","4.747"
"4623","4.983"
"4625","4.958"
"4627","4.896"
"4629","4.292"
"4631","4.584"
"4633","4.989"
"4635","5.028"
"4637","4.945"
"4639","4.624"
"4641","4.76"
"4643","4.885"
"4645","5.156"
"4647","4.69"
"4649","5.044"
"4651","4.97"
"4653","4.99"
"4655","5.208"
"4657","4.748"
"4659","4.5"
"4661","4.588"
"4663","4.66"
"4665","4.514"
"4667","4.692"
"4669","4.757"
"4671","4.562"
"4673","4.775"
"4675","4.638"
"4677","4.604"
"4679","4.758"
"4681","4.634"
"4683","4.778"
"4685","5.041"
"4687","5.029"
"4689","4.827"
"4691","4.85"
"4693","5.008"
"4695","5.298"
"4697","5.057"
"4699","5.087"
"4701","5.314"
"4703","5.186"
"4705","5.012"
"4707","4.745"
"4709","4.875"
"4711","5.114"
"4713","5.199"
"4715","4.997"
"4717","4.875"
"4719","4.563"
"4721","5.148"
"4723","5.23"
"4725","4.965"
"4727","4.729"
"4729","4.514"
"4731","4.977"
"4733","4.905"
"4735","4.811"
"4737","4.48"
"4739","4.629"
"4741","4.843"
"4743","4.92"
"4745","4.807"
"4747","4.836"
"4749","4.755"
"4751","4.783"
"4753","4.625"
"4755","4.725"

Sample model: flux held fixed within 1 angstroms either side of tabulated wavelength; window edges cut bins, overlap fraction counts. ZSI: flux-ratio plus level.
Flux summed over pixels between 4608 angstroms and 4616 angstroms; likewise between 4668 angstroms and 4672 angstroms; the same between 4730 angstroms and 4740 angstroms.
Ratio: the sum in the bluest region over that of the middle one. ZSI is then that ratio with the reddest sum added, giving 26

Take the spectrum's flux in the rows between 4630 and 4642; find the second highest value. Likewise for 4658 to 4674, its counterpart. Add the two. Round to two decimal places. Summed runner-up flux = 9.75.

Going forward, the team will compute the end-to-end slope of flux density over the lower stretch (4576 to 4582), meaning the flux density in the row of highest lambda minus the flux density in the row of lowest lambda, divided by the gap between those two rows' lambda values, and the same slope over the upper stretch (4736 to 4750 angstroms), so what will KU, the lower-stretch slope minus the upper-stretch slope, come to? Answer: -0.043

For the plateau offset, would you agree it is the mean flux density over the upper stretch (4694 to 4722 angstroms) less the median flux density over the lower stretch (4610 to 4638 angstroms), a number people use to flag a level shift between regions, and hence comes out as 0.14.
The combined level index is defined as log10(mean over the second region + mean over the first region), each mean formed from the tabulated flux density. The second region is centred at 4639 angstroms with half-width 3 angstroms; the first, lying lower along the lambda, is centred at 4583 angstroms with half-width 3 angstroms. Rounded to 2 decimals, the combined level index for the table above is 0.97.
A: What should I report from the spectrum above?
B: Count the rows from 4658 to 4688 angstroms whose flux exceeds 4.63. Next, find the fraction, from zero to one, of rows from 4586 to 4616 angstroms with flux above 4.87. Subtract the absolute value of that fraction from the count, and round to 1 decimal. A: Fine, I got 9.9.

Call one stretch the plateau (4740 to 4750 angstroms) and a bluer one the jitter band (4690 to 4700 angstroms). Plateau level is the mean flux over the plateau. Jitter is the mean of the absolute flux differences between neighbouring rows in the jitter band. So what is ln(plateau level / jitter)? 3.3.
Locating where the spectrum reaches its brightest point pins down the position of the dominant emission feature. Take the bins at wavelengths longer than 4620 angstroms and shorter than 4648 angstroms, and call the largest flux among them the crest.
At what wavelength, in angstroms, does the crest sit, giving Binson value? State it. 4645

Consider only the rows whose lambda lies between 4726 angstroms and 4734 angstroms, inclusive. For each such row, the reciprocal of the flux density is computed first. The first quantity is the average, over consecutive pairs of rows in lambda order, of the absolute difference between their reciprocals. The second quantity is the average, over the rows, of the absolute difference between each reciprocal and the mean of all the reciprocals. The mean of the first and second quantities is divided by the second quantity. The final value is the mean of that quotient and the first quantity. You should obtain 0.65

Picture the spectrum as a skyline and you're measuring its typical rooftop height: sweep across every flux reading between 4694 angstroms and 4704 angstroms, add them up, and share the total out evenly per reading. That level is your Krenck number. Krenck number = 5.19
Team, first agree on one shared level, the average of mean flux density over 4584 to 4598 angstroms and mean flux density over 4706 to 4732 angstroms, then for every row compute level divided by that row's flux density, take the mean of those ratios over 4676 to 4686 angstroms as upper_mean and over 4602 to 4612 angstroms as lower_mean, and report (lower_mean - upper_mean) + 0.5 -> 0.52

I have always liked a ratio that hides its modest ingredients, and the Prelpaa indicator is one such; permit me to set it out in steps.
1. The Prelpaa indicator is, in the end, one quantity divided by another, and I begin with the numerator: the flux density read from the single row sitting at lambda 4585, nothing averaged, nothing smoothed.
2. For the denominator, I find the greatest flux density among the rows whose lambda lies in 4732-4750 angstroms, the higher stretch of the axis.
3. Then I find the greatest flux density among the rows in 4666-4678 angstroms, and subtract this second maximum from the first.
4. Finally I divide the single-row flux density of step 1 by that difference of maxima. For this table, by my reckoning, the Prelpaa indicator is 31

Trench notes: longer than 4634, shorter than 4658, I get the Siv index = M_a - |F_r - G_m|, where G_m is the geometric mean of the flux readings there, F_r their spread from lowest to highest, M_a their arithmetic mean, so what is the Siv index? 0.59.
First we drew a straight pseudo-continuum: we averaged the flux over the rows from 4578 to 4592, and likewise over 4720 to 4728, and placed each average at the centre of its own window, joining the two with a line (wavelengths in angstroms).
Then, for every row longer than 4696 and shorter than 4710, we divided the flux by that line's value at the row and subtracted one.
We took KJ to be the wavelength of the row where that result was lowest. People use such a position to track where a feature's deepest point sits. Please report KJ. 4707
